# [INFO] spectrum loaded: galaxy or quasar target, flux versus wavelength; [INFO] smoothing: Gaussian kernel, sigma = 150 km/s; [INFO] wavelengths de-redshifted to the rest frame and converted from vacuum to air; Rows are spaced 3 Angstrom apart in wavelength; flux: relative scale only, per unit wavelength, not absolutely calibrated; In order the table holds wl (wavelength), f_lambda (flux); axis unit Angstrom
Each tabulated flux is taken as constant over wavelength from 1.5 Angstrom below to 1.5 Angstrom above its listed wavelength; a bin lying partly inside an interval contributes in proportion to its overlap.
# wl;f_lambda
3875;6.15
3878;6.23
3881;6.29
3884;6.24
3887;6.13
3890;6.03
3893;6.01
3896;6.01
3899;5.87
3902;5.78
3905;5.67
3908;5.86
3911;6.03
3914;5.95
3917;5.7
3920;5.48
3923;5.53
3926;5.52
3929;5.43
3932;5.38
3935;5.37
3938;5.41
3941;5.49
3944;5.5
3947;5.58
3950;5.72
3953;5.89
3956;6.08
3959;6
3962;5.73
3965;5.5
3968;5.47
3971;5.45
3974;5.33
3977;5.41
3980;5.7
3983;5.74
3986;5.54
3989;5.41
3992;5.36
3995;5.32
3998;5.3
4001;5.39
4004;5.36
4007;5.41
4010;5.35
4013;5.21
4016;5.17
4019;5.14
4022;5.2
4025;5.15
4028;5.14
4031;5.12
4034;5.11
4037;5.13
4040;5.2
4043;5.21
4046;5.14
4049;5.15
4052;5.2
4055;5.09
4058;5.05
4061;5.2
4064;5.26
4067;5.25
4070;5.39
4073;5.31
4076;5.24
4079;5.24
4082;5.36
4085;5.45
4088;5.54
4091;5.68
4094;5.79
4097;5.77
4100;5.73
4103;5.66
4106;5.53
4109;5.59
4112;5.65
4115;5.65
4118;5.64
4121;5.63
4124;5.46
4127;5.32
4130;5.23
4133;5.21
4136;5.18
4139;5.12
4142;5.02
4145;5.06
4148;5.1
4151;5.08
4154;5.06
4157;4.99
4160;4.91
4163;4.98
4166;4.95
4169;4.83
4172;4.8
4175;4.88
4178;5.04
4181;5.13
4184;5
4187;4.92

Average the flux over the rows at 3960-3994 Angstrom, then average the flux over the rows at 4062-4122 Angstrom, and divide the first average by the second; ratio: 1.00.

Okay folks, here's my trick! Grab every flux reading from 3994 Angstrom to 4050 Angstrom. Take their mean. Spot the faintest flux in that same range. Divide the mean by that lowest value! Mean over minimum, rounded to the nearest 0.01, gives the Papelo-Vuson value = 1.02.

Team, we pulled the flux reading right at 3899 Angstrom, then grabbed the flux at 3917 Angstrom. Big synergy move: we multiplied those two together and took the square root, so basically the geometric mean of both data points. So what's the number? 5.78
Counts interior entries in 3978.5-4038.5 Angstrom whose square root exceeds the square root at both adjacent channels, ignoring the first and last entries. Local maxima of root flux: 4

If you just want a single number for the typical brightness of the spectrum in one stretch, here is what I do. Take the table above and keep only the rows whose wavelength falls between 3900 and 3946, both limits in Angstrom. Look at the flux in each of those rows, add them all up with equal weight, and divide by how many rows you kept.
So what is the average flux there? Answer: 5.61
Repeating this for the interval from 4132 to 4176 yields 5.01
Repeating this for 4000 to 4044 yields 5.22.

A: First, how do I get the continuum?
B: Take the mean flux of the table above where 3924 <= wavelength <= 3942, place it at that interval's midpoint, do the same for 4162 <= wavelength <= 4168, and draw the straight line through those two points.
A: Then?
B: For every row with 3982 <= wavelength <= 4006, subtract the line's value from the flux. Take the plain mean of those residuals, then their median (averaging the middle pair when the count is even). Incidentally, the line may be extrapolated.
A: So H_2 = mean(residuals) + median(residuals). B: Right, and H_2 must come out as 0.20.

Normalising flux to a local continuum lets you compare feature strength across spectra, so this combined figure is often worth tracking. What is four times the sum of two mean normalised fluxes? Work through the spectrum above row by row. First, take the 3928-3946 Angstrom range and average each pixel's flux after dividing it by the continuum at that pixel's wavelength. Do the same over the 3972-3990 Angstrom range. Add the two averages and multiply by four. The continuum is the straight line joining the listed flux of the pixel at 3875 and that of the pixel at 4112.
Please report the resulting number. 7.34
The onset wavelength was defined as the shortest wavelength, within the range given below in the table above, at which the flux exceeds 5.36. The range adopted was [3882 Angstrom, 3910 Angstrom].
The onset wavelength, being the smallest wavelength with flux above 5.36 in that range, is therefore 3884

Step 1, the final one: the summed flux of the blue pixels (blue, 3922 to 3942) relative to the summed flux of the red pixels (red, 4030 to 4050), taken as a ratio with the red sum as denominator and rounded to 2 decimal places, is 1.06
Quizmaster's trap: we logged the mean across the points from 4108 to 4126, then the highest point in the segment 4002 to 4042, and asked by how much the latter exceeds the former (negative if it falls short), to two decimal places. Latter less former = -0.19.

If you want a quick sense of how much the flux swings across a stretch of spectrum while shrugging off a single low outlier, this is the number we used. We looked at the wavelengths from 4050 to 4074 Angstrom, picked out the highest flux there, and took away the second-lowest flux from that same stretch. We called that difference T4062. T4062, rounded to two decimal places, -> 0.30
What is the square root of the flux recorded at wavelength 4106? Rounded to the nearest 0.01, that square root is 2.35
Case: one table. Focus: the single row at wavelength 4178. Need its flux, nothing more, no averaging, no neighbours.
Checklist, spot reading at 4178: 5.04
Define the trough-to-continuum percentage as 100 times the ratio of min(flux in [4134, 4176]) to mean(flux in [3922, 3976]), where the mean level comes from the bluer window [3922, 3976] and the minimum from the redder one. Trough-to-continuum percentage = 86.1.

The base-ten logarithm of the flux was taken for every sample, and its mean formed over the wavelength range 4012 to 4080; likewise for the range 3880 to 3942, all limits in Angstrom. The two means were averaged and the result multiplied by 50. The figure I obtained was 36.9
